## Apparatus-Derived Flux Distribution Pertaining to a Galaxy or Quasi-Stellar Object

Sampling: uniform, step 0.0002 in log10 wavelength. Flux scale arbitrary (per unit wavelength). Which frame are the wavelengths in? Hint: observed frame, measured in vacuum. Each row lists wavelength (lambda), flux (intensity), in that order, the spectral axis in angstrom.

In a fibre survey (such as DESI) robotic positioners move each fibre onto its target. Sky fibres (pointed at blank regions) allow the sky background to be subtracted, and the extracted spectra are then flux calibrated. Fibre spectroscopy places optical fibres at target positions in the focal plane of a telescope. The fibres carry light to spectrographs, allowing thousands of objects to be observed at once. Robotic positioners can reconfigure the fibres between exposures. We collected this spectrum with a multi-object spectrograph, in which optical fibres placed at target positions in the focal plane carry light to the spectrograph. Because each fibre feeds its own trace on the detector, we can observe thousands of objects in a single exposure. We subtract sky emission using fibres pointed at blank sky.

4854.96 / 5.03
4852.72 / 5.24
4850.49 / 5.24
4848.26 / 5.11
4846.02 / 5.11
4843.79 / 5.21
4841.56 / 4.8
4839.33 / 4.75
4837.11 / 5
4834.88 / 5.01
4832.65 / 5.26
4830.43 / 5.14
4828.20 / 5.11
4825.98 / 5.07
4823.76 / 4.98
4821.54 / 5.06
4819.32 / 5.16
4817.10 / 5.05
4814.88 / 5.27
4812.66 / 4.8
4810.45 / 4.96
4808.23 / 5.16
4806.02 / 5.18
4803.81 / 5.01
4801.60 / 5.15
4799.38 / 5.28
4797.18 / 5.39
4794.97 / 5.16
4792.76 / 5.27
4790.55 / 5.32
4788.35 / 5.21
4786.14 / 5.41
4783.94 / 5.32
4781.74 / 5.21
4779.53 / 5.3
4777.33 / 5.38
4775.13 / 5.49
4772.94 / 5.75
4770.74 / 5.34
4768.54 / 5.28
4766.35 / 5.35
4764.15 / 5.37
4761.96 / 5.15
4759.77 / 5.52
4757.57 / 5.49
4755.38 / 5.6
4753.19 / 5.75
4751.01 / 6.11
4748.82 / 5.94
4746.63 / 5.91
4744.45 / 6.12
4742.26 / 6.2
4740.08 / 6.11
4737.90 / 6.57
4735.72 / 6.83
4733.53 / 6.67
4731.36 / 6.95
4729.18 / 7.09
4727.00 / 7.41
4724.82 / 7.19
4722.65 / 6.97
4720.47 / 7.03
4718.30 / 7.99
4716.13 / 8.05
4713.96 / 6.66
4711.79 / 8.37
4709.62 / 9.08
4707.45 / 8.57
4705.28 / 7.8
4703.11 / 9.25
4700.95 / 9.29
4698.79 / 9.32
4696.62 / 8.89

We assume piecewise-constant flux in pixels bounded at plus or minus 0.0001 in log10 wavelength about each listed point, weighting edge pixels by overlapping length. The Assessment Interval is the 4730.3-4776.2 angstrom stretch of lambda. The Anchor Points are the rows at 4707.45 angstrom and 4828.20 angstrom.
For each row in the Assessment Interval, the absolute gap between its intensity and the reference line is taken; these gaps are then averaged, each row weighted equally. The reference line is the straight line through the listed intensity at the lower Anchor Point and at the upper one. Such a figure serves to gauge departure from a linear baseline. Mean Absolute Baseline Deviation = 1.4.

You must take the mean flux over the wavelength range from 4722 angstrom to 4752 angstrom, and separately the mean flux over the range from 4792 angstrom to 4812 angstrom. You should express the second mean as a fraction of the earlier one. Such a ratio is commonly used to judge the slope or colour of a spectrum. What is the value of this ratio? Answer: 0.79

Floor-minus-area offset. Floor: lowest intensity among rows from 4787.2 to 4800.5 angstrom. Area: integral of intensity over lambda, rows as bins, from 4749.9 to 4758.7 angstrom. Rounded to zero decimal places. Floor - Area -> -45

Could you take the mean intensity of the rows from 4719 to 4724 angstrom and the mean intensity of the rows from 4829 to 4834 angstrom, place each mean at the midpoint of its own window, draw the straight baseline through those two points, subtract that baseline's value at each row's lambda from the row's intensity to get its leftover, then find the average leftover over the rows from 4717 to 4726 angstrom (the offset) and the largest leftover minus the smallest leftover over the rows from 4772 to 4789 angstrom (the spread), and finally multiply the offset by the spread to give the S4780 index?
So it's 0.1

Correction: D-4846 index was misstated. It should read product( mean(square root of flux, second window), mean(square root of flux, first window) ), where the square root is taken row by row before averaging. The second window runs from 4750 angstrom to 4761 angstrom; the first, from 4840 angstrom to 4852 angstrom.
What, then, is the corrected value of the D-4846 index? 5.38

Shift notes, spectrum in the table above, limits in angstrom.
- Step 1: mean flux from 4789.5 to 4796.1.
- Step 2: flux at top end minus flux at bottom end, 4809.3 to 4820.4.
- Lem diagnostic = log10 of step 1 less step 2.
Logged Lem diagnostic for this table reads 0.70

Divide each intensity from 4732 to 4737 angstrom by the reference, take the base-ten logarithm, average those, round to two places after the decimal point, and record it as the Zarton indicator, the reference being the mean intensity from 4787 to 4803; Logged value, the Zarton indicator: 0.11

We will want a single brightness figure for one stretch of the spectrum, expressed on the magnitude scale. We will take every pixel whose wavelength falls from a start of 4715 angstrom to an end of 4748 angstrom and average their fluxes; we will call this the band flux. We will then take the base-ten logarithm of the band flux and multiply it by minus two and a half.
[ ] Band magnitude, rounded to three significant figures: -2.09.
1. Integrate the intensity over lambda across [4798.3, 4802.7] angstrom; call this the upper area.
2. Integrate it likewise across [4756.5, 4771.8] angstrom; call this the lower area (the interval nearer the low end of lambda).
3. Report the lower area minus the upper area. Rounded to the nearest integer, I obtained 59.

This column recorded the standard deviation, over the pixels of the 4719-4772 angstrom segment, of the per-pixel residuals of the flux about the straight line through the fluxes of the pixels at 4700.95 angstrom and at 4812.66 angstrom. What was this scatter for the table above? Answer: 0.20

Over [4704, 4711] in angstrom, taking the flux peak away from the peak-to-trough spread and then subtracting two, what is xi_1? -9.8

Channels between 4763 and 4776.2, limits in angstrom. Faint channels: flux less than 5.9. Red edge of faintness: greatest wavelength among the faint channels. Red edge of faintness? 4775.13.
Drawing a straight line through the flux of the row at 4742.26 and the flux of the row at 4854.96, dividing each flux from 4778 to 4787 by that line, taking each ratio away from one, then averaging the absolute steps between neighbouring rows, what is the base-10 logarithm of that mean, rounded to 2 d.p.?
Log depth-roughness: -1.75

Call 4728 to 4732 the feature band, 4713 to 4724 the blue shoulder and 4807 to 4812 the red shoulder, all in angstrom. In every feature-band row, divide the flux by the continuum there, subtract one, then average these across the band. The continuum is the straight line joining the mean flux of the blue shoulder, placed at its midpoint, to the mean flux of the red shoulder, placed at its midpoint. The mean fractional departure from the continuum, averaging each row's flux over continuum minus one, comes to -0.003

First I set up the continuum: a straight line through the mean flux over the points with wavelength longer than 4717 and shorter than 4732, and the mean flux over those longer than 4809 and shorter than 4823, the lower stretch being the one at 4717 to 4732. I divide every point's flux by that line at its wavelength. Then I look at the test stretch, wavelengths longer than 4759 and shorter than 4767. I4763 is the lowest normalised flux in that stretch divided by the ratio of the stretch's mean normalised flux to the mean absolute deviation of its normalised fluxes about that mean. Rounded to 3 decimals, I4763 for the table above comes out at 0.017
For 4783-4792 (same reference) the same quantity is 0.013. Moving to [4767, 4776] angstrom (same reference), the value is 0.032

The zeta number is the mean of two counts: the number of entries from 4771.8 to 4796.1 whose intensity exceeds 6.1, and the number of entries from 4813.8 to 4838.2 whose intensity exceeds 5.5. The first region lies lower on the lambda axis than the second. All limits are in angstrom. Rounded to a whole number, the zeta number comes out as 0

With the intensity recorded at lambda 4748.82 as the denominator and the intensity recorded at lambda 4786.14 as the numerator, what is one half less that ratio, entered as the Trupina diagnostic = -0.41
